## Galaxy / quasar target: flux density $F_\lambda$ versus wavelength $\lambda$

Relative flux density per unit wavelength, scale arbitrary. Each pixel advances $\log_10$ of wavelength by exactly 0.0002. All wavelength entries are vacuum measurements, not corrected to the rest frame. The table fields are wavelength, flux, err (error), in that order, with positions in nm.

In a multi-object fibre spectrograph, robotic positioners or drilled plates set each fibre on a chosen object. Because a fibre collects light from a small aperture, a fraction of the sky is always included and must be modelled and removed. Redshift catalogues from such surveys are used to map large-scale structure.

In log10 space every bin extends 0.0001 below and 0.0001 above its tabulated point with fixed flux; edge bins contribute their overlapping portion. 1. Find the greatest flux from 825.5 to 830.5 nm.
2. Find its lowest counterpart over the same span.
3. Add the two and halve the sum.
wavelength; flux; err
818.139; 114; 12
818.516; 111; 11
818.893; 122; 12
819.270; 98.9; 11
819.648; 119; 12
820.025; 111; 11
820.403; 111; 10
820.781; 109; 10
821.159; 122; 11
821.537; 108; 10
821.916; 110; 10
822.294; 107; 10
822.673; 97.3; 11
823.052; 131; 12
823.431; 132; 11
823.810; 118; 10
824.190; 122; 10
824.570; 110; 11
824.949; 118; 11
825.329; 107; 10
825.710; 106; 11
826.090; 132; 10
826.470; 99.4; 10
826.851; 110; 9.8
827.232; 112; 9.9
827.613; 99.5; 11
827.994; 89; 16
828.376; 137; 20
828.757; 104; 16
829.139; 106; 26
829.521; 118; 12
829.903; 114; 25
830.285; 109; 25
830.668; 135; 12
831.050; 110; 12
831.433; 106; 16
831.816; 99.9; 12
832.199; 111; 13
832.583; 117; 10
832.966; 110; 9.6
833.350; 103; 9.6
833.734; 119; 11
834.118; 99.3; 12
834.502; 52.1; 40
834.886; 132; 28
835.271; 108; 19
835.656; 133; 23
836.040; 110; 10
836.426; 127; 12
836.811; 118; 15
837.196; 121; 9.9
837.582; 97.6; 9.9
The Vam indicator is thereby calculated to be 113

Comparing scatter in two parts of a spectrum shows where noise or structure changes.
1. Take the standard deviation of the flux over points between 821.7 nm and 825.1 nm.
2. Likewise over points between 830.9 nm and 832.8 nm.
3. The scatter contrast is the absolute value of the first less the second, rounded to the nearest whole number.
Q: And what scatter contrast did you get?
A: 5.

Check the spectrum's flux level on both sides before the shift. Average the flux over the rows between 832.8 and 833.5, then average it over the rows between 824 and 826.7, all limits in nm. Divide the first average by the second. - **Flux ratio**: 0.94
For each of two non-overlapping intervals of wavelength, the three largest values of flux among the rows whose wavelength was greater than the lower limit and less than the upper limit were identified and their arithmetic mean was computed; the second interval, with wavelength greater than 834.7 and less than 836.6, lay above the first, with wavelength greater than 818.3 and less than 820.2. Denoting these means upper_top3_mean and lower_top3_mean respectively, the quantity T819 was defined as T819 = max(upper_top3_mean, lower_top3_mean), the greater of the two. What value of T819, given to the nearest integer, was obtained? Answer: 131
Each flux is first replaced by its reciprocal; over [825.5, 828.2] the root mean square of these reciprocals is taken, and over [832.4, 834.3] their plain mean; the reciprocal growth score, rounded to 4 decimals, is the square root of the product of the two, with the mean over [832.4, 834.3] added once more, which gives 0.0185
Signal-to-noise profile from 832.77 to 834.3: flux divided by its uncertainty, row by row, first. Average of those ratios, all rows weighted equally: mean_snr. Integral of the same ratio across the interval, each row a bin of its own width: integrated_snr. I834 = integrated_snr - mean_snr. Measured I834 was 5.5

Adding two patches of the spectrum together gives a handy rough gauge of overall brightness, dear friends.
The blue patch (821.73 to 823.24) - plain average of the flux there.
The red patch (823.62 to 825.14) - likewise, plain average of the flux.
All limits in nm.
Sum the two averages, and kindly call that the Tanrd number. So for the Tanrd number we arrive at 228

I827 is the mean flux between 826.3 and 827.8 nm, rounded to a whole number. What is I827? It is 105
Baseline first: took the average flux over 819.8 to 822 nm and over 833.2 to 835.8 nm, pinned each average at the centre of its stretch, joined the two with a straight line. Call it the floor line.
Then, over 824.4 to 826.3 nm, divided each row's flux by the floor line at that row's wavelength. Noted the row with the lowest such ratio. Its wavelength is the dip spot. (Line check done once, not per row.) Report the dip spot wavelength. 825.710 nm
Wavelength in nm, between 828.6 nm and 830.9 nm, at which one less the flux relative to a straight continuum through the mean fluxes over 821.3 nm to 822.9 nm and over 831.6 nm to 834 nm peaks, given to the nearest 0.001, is 828.757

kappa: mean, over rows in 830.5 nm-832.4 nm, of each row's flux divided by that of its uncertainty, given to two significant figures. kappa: 8.8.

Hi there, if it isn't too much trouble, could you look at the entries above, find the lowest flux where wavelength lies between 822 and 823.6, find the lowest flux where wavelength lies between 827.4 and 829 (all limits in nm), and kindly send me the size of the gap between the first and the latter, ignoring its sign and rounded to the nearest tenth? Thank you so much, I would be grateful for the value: 8.3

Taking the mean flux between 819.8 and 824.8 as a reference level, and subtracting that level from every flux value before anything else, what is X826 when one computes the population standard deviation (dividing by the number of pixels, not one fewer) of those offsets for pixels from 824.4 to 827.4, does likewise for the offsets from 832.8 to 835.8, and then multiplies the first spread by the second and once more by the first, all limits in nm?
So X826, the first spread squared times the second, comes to 1977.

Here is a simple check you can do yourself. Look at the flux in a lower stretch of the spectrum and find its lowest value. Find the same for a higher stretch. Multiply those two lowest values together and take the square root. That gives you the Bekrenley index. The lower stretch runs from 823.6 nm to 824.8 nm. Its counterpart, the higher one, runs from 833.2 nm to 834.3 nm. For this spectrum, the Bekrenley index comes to 105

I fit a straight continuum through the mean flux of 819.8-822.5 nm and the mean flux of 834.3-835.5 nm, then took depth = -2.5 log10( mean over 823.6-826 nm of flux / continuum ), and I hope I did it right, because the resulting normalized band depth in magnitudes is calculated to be -0.06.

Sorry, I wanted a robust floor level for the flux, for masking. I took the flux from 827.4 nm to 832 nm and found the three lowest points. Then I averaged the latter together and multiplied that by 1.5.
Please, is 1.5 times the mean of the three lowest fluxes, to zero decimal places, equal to 144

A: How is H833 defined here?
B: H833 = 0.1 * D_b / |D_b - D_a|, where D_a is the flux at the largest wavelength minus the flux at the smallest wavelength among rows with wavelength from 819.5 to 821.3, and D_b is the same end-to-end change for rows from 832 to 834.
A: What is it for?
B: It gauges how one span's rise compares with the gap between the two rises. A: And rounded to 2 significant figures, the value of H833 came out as 0.16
